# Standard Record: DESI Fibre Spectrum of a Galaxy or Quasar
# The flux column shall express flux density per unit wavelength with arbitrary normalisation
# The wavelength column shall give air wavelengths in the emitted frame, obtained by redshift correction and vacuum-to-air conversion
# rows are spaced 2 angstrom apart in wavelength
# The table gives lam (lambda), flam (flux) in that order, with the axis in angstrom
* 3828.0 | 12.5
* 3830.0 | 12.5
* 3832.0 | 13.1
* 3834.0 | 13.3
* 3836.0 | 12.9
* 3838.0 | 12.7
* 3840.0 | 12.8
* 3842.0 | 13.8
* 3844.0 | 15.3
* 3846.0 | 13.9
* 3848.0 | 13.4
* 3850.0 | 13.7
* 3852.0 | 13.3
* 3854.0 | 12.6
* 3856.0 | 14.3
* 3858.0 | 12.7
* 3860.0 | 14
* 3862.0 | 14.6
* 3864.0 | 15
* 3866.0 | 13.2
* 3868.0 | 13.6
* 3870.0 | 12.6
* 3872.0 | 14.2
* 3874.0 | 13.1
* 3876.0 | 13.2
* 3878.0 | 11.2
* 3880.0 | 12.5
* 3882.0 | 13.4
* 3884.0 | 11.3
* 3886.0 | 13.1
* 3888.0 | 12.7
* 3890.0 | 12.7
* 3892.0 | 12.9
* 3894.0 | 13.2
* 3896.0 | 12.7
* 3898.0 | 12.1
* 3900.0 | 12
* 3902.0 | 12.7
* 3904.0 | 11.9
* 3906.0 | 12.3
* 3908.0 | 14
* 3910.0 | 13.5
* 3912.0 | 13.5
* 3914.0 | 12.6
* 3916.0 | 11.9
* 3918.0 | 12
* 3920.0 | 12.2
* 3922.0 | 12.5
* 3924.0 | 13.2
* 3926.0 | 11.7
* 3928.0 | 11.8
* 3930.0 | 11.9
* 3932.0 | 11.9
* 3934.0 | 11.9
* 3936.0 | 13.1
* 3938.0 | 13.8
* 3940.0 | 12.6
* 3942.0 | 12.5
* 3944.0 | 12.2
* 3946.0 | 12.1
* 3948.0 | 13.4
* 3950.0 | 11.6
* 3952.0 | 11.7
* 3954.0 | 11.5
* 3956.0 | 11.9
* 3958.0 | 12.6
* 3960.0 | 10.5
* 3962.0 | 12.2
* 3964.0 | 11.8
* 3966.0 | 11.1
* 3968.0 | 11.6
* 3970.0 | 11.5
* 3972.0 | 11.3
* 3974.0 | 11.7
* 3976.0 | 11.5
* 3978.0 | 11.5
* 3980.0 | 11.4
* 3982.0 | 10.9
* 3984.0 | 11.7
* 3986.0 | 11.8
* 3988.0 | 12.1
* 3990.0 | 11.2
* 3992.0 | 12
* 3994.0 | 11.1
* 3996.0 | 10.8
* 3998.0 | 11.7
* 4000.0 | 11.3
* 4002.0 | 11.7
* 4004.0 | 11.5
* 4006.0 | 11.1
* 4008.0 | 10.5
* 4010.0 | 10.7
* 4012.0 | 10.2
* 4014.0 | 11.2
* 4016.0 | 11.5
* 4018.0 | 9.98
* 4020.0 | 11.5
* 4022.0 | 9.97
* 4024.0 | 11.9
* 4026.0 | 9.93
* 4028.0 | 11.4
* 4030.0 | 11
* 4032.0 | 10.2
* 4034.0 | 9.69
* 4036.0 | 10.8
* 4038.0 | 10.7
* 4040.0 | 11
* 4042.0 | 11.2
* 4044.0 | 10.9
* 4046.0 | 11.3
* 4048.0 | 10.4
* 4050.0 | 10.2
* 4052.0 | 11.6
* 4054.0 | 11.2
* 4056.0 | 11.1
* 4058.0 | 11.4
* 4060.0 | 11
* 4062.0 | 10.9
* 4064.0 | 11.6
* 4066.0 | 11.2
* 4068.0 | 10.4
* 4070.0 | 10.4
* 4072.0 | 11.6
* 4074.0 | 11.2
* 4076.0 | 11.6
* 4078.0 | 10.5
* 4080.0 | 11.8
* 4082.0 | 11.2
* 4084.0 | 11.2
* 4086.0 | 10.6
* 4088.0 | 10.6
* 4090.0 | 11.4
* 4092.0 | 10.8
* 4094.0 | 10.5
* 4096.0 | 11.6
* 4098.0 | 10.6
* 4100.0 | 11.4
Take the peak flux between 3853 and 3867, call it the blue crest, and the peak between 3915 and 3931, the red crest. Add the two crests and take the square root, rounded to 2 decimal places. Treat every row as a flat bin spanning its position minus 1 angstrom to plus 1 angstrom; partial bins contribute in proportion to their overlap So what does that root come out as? 5.31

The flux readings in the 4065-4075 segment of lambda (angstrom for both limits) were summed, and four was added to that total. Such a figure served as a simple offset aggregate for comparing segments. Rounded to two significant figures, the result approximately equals 59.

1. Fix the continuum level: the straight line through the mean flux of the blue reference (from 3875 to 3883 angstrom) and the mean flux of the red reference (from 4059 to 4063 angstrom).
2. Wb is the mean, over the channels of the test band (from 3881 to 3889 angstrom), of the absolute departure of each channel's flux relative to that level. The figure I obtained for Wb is 0.72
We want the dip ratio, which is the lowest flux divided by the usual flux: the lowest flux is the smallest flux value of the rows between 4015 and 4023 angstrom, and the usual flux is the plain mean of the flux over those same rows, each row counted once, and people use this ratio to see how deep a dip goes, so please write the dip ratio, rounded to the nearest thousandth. 0.929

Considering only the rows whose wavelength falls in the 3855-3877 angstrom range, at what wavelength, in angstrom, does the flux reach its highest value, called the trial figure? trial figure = 3864.0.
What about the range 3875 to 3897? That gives 3882.0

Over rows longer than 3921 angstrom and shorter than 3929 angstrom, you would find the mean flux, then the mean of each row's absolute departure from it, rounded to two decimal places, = 0.55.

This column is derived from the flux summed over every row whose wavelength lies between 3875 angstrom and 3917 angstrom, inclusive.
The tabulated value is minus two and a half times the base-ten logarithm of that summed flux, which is -6.06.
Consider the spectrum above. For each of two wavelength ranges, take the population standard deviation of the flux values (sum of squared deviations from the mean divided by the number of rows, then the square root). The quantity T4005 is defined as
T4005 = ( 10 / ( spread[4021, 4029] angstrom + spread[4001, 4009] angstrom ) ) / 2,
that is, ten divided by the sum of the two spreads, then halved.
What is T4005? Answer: 3.8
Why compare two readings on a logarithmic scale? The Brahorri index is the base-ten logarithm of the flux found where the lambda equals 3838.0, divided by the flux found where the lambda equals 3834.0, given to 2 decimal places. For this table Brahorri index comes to -0.02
